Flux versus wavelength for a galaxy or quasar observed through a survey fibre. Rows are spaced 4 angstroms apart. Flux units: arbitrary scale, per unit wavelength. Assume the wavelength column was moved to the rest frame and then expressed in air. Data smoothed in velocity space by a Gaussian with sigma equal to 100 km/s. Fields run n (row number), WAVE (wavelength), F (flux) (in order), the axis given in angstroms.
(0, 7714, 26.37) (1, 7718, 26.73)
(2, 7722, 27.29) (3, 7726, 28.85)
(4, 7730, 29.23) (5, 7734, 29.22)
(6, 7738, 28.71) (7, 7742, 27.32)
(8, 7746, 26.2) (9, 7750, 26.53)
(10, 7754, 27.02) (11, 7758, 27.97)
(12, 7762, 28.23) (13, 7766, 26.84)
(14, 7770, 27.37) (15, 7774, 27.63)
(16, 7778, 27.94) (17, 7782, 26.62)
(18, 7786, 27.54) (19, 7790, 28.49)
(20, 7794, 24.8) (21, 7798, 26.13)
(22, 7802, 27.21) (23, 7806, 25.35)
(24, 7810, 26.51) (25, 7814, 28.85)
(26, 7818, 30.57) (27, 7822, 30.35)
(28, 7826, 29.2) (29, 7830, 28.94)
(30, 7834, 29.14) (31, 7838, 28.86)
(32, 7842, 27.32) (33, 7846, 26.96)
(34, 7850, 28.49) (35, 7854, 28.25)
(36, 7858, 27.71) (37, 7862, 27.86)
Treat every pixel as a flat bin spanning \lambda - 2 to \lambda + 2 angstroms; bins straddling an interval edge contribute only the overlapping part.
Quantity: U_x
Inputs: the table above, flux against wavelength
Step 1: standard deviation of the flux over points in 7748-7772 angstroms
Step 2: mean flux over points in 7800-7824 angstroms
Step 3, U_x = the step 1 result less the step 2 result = -27.5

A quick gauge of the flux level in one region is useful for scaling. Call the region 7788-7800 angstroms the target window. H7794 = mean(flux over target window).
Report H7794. 26.5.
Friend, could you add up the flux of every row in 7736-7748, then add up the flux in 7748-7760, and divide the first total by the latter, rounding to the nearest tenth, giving 1.0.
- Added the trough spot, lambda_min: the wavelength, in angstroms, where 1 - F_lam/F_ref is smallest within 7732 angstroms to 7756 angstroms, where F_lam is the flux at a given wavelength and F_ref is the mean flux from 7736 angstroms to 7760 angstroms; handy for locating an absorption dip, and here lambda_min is 7734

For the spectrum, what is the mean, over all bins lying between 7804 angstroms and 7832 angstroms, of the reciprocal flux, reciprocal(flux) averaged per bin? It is 0.0352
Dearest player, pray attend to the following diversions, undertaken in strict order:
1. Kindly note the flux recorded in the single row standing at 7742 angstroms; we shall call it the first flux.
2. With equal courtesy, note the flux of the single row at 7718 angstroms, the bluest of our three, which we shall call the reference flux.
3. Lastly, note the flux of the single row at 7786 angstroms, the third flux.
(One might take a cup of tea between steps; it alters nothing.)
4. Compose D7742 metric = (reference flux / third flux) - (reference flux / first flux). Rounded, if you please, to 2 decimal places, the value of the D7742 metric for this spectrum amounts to -0.01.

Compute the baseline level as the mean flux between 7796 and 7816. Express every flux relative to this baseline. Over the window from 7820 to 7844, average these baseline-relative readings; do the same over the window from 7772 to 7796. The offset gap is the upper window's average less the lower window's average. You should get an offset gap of 1.8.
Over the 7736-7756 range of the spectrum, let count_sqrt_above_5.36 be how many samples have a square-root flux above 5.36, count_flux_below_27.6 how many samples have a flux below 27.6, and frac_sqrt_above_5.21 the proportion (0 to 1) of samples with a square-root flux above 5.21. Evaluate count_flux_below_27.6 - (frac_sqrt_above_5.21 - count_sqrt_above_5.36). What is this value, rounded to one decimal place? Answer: 3.6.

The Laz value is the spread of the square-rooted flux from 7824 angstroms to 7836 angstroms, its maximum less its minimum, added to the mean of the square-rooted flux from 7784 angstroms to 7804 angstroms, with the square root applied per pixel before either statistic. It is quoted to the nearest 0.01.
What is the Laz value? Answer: 5.20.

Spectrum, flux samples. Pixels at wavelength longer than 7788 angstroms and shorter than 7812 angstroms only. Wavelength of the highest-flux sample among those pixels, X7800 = 7790 angstroms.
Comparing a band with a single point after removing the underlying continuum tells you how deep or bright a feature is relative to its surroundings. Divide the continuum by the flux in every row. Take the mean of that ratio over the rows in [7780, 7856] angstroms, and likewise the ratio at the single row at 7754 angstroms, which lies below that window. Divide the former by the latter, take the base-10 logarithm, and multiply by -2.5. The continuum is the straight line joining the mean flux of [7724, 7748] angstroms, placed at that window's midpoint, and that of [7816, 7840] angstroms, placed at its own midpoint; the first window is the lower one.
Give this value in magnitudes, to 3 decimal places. -0.002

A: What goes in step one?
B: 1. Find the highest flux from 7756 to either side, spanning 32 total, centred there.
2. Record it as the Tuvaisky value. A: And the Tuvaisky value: 28.23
